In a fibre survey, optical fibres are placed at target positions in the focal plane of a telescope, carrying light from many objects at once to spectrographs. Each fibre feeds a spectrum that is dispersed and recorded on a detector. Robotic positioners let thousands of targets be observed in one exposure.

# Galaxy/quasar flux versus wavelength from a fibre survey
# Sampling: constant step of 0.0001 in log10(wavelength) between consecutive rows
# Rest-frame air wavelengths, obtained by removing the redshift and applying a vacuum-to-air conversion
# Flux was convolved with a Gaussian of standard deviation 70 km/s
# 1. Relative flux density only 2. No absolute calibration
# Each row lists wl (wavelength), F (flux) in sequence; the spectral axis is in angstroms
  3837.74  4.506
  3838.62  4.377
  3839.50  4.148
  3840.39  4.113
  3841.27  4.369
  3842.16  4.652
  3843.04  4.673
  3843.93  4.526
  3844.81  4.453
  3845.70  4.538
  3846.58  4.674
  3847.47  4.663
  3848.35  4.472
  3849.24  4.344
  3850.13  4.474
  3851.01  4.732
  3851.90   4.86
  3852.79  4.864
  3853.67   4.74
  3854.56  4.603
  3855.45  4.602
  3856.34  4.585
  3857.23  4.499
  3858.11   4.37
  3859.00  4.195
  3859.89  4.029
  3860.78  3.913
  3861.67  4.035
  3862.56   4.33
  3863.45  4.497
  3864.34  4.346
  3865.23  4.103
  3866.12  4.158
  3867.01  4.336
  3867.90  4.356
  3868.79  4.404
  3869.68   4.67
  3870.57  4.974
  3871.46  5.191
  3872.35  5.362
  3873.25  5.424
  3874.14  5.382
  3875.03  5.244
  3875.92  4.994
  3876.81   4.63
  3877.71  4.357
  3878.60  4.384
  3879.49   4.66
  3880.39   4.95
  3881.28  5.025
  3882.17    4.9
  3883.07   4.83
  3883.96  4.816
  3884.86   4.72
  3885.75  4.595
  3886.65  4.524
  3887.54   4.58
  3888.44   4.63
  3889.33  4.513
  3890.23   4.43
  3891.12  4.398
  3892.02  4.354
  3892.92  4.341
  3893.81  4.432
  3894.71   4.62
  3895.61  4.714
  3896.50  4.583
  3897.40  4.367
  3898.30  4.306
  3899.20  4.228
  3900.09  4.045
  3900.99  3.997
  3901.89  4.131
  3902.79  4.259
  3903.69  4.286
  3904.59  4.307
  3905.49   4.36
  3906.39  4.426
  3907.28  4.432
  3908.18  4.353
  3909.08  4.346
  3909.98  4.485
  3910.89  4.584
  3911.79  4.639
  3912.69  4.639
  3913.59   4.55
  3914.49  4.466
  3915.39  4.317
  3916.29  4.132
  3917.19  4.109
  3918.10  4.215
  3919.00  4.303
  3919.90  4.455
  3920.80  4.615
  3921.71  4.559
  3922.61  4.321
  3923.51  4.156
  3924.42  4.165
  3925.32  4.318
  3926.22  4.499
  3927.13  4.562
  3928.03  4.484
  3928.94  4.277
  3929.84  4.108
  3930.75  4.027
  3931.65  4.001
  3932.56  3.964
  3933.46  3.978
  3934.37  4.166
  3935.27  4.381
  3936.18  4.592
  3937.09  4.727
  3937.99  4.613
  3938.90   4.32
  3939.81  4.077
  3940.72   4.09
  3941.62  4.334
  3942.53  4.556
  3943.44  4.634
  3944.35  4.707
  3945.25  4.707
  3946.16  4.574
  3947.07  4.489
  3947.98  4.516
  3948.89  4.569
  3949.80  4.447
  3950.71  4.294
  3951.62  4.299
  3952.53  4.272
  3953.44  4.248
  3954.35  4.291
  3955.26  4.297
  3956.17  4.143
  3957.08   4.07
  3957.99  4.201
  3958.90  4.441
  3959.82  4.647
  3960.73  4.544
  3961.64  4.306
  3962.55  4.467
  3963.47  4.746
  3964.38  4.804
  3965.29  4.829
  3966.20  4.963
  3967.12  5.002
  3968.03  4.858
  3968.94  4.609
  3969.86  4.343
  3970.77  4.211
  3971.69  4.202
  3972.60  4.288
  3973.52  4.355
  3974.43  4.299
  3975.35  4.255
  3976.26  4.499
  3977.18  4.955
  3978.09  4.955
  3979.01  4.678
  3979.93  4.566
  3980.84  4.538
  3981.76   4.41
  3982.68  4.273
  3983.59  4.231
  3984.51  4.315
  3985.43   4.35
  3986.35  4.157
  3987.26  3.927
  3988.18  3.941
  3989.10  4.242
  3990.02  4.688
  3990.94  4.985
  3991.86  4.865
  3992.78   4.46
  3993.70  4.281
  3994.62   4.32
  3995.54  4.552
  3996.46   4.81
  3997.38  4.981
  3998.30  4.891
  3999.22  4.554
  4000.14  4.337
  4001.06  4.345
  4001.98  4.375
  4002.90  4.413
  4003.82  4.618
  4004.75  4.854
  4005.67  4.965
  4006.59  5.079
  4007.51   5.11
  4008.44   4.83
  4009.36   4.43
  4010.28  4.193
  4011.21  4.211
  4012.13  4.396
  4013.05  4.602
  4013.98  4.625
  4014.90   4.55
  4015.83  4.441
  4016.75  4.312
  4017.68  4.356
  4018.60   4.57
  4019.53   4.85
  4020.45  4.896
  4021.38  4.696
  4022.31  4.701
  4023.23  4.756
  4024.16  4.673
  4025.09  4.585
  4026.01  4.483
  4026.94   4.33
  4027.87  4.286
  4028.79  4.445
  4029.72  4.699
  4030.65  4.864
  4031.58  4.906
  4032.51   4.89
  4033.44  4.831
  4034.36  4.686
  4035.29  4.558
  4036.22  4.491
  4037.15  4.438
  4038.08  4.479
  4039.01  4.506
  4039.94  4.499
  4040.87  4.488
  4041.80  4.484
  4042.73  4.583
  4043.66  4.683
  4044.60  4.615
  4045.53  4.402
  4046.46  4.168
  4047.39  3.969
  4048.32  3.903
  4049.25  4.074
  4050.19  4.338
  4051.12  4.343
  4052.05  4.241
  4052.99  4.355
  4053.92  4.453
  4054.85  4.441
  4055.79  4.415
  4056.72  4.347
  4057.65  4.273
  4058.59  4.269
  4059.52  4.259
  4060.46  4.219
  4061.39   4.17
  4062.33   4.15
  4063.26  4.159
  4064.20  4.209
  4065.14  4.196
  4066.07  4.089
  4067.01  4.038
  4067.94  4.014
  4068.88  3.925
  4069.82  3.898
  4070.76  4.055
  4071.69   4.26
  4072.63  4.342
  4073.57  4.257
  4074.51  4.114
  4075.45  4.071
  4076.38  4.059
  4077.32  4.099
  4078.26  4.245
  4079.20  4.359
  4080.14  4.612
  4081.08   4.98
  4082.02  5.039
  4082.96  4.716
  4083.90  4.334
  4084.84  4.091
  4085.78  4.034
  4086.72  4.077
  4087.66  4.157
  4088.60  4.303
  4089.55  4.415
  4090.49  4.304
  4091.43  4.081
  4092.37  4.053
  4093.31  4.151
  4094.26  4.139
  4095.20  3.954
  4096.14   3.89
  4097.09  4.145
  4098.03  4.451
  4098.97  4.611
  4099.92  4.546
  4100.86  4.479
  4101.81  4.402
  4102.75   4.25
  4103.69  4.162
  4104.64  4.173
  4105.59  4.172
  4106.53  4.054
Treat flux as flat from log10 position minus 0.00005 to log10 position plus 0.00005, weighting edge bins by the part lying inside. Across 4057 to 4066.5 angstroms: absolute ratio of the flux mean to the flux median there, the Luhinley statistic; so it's 1.00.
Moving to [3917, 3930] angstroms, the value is 1.01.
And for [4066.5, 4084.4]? 1.01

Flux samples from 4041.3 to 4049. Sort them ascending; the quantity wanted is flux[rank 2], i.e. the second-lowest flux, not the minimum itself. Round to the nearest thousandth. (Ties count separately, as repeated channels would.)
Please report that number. 3.969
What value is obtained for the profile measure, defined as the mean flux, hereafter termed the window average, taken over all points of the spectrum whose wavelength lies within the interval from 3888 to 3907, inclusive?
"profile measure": 4.37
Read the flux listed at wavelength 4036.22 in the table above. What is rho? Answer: 4.491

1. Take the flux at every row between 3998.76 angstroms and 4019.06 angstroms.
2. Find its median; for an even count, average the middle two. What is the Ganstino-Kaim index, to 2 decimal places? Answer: 4.50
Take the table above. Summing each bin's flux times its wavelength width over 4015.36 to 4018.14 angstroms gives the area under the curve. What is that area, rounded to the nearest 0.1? 12.1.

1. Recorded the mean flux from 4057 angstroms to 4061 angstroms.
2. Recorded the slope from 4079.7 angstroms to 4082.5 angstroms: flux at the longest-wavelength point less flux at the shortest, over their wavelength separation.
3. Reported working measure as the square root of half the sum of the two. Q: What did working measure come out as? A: 1.50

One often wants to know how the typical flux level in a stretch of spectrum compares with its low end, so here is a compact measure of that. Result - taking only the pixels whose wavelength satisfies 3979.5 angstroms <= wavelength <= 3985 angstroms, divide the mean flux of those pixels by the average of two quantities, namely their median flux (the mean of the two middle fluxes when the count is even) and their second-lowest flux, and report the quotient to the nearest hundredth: 1.02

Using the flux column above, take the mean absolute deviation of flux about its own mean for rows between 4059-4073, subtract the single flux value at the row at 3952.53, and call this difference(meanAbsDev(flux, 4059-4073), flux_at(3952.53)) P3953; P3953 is -4.17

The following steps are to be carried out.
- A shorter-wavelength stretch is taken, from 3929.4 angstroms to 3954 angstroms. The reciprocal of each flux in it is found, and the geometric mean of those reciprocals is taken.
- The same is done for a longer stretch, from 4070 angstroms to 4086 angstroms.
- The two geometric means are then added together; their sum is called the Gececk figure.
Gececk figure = 0.461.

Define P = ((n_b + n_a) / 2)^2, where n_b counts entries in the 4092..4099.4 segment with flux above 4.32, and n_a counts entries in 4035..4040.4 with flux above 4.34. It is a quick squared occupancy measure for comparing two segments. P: 16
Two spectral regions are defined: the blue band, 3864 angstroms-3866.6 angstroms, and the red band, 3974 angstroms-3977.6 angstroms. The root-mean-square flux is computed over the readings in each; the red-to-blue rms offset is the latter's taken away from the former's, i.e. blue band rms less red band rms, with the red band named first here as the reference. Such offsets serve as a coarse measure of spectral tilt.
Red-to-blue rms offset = -0.3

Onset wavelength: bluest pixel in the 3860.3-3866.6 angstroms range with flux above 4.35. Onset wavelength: 3863.45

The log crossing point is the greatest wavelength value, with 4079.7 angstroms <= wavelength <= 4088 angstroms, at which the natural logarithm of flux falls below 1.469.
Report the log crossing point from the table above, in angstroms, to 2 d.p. 4087.66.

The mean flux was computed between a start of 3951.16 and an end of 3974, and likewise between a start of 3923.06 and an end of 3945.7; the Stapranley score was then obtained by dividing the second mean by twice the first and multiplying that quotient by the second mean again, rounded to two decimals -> 2.11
